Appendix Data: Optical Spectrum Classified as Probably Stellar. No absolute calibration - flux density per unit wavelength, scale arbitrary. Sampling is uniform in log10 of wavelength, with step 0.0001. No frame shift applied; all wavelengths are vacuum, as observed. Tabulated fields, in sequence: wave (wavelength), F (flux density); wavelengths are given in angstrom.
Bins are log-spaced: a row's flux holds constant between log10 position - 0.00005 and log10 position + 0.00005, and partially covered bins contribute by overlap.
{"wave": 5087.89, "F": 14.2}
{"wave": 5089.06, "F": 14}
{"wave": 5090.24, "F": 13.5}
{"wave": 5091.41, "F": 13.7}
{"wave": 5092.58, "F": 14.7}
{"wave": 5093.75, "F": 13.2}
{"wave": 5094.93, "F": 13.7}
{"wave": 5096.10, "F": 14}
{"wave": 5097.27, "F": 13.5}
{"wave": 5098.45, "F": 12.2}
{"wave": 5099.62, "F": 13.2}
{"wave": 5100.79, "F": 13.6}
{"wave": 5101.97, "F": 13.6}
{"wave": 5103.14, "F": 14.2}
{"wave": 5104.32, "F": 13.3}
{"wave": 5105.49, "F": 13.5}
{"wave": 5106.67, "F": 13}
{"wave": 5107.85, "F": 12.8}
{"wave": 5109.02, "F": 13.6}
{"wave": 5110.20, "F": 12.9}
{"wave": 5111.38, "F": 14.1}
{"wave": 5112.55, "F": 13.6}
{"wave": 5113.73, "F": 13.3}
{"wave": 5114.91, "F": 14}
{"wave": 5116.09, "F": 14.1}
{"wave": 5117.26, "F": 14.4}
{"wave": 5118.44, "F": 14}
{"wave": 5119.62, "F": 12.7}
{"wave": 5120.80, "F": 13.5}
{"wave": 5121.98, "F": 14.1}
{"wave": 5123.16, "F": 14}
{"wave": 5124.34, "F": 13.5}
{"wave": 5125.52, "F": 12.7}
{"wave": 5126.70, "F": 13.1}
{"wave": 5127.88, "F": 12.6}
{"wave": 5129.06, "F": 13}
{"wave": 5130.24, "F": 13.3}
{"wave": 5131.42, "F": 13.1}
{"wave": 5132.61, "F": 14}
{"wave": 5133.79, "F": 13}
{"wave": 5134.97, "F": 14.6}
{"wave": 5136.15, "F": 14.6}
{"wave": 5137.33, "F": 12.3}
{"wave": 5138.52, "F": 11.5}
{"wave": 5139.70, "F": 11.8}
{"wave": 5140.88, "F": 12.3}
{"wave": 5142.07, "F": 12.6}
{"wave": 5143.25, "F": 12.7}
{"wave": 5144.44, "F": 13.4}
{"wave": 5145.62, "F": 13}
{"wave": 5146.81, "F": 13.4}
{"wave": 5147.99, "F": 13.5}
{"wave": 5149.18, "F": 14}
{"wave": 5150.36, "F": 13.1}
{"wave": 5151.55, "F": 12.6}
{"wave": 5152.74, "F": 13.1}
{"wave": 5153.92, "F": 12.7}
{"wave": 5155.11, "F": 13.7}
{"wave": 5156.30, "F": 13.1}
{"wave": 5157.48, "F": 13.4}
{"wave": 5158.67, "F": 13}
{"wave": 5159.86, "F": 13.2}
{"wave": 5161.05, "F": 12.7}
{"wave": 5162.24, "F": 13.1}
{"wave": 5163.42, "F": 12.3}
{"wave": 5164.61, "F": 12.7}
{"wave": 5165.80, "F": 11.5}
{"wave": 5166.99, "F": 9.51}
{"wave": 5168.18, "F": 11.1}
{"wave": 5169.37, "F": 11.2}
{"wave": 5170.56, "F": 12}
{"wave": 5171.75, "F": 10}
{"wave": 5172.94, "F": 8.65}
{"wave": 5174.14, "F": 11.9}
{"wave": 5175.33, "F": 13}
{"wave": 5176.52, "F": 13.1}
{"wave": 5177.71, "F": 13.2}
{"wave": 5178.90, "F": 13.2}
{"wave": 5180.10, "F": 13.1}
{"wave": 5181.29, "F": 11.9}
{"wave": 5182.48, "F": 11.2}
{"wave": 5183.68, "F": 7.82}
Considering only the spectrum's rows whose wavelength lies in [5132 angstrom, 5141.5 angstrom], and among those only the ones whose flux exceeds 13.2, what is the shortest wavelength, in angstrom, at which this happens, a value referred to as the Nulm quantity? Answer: 5132.61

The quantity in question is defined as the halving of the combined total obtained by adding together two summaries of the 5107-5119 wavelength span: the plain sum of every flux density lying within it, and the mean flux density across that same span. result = 75.2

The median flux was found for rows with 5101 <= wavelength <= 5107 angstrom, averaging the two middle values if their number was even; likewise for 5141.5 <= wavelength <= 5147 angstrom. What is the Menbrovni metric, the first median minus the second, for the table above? 0.5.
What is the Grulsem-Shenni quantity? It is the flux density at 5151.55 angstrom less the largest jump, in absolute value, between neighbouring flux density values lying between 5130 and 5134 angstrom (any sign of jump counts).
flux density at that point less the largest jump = 11.6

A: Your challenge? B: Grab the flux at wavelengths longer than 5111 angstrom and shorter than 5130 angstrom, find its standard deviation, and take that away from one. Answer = 0.4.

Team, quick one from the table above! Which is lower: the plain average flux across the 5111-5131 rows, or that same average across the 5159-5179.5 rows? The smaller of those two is 11.9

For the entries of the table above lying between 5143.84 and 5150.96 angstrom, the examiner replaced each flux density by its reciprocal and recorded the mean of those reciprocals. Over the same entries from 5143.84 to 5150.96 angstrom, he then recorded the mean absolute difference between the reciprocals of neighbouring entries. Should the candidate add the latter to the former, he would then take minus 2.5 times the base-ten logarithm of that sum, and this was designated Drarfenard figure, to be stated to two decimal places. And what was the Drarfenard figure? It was 2.78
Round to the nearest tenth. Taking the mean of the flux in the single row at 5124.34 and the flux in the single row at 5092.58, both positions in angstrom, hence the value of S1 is 14.1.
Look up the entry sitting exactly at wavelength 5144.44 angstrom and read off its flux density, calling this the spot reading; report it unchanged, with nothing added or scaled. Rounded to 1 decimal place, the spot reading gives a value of 13.4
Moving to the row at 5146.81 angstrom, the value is 13.4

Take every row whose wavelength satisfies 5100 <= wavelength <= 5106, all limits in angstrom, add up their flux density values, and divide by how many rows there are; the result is 13.6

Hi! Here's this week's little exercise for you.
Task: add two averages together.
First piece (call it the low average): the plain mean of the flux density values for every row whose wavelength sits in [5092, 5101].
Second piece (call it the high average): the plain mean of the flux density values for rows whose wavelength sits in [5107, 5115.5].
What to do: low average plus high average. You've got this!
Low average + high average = 27.0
